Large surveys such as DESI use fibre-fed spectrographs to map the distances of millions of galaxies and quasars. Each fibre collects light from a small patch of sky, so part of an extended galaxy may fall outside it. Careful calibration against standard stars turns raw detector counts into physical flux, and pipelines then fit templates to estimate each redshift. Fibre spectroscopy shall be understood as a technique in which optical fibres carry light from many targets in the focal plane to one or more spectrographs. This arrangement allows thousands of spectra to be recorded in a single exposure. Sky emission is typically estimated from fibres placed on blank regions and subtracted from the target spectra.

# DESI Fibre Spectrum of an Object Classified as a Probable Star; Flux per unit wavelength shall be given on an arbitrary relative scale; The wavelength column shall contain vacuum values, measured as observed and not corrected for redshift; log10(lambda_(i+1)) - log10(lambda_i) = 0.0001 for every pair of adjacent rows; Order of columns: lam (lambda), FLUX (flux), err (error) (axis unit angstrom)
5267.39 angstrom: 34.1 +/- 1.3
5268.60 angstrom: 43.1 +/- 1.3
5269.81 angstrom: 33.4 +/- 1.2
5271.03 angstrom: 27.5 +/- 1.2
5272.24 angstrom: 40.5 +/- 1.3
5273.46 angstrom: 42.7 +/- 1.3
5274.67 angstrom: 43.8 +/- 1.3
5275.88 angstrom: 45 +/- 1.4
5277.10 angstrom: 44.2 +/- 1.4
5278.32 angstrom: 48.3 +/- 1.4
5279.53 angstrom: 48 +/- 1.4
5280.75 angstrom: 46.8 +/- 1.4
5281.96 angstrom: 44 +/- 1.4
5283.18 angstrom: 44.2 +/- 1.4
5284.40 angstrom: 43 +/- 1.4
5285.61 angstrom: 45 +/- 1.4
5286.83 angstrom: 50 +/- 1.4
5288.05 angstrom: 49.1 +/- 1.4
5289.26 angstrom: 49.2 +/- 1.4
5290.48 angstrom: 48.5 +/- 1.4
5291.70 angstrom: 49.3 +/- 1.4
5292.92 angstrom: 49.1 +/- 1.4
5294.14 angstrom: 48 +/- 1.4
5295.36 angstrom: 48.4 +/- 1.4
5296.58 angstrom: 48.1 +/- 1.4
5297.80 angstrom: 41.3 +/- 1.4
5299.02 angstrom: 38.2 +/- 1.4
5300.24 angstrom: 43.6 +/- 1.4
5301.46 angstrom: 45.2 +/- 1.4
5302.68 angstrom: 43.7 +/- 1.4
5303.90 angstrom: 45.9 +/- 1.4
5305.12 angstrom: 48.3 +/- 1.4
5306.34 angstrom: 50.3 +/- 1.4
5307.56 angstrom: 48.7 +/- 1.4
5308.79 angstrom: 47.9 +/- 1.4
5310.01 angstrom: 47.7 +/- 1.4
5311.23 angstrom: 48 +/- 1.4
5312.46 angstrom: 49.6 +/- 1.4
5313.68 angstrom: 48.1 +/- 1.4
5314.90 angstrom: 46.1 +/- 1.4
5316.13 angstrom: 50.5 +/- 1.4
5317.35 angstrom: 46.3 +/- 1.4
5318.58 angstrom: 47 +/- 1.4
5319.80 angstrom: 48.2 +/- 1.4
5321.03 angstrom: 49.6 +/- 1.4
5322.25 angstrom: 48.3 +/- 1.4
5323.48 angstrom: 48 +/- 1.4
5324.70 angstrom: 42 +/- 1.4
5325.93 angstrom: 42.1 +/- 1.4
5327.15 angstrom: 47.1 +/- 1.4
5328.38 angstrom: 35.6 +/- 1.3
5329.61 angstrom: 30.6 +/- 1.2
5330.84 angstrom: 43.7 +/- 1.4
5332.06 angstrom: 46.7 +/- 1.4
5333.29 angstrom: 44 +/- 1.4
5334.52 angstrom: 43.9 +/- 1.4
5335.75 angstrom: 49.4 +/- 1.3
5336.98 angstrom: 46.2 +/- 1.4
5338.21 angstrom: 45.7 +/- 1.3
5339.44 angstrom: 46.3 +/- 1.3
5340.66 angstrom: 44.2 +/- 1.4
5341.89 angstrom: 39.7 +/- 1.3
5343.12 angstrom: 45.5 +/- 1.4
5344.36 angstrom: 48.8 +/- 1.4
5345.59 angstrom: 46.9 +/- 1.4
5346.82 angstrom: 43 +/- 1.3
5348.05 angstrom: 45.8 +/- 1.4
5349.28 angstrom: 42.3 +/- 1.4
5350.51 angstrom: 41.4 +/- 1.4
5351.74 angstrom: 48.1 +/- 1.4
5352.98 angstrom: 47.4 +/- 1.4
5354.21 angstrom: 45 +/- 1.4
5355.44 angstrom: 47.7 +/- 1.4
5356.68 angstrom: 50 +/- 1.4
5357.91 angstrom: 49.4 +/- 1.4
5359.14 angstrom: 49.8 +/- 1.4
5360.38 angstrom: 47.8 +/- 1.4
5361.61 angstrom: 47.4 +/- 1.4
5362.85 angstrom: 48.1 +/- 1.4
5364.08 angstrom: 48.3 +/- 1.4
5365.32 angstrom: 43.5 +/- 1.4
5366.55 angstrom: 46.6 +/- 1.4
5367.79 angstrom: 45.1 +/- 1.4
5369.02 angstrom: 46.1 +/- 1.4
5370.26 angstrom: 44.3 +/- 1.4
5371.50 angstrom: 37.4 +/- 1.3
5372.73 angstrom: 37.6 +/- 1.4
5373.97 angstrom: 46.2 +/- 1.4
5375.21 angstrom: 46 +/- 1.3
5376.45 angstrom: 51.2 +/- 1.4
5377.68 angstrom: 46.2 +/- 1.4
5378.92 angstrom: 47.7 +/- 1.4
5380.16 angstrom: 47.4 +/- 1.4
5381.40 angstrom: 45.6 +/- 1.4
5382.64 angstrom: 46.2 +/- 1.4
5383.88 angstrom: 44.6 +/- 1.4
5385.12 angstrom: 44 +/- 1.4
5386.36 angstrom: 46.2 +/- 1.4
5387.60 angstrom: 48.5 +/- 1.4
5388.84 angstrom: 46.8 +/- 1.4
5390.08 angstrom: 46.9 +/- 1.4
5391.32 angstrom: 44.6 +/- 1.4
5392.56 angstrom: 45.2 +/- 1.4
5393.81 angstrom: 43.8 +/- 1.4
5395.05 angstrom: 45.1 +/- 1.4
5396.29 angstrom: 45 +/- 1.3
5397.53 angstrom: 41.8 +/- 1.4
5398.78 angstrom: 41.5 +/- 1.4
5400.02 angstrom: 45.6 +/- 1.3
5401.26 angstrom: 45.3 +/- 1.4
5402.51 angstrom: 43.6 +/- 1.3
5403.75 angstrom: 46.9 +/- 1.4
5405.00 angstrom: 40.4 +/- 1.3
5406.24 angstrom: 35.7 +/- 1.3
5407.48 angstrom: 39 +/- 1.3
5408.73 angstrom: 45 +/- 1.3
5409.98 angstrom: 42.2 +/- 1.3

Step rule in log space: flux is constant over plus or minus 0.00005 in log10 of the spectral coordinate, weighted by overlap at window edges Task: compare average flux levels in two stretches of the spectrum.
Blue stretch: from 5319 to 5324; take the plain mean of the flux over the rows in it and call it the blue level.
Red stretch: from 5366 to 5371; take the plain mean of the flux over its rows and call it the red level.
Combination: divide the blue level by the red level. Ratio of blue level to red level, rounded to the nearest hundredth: 1.07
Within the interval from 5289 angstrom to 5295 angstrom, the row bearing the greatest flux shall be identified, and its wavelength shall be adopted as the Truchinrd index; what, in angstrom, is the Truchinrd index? 5291.70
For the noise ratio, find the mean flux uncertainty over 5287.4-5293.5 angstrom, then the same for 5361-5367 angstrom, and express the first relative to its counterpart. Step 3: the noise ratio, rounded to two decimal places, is 1.00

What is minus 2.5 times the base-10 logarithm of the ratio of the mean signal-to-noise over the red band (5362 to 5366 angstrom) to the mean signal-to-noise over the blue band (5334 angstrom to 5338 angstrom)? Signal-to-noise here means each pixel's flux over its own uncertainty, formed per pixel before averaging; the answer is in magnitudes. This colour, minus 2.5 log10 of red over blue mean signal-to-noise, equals 0.03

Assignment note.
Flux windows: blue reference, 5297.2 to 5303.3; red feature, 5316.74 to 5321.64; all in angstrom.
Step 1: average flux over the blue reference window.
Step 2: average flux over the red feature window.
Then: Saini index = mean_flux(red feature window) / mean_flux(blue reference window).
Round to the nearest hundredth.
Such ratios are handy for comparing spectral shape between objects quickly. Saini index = 1.13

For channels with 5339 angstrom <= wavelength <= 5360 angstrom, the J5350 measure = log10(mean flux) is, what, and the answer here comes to 1.66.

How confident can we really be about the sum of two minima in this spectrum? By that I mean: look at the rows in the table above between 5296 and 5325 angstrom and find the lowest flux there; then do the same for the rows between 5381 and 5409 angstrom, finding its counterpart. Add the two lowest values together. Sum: 74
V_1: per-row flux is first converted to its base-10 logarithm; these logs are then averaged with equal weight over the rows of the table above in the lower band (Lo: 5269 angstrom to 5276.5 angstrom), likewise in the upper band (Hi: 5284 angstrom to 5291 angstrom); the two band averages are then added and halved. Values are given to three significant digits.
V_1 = 1.63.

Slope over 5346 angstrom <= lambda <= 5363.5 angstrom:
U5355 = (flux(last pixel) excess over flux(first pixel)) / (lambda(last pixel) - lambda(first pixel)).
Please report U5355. 0.32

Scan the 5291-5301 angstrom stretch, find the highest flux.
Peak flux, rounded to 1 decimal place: 49.3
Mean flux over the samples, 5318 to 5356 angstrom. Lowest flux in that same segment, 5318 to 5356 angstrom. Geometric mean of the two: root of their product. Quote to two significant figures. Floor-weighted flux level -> 37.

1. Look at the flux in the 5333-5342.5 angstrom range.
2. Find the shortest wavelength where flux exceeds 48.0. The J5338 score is 5335.75 angstrom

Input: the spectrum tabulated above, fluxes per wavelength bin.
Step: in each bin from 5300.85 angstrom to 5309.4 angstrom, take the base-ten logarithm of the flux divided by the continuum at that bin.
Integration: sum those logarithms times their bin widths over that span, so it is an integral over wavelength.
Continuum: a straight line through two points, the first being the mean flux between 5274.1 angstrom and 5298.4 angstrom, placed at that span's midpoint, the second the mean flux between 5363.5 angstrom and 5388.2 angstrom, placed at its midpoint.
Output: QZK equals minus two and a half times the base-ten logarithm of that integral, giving 3.2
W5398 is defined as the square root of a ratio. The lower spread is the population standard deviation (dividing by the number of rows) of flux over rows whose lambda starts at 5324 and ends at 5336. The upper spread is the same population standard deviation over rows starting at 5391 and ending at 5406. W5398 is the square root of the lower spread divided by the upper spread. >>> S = 1.70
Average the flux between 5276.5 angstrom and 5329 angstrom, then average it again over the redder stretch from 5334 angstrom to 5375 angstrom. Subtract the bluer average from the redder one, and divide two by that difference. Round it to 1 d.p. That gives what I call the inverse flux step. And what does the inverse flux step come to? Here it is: -2.2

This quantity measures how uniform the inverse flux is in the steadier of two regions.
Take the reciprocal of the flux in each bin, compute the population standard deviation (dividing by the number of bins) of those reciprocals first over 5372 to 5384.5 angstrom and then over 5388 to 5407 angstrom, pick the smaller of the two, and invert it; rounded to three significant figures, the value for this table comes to 592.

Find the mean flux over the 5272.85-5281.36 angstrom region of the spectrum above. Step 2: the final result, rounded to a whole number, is 46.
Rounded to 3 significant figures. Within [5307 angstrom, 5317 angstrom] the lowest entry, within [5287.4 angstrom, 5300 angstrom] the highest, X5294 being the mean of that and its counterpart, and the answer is 47.7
